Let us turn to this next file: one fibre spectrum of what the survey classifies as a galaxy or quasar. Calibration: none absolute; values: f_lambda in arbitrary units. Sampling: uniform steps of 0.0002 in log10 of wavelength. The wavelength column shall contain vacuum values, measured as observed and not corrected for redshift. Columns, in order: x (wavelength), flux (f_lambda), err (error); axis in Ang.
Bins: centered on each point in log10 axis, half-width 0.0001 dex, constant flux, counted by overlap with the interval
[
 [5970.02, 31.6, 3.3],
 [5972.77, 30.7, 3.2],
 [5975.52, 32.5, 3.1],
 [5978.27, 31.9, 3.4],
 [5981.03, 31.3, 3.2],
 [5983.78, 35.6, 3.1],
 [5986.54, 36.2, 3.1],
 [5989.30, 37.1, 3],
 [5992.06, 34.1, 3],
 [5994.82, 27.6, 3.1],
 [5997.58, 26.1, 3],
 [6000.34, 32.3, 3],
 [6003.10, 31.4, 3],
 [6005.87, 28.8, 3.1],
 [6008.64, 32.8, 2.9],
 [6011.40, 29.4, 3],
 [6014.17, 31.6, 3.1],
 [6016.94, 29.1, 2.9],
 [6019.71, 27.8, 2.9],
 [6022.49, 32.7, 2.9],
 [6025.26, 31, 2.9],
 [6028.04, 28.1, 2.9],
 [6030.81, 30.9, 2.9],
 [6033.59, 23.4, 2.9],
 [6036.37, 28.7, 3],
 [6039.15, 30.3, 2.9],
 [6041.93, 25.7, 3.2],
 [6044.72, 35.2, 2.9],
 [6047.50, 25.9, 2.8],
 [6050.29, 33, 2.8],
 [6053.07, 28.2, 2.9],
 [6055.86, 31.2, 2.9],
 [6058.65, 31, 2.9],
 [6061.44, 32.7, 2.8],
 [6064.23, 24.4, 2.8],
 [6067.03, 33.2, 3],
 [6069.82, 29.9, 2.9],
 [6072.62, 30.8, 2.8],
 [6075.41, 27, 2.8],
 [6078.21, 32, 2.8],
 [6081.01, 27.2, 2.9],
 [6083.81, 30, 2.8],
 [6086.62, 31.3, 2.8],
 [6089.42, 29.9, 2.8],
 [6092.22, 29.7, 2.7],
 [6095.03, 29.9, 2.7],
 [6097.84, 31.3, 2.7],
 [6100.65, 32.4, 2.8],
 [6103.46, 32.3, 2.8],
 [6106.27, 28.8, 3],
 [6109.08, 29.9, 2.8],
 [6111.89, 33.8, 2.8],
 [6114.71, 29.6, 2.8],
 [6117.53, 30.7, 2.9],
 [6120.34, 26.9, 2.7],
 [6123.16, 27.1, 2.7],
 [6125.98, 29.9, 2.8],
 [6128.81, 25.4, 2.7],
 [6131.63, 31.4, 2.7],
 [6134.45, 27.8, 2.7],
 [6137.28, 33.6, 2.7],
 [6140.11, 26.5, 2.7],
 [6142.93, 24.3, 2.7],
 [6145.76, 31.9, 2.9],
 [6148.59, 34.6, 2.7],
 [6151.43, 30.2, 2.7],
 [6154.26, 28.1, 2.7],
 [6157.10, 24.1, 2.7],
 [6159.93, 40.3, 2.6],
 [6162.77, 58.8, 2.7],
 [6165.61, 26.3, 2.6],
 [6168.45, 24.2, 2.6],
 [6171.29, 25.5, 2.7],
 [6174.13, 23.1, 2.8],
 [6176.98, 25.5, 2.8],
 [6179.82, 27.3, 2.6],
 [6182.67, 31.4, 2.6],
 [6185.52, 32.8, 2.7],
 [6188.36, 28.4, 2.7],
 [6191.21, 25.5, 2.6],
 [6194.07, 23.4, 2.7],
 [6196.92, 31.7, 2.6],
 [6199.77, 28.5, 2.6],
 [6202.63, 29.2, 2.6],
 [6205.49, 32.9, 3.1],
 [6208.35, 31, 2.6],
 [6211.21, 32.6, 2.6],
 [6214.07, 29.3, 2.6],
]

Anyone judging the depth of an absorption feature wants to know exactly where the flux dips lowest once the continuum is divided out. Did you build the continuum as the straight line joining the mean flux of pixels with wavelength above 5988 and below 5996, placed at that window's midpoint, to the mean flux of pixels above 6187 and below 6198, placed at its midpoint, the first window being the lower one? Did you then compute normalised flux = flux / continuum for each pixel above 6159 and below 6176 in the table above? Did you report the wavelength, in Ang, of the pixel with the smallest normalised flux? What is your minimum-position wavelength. 6174.13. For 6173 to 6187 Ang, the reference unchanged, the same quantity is 6174.13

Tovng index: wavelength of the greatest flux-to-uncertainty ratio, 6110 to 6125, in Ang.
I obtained 6111.89 Ang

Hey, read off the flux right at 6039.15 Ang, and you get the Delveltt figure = 30.3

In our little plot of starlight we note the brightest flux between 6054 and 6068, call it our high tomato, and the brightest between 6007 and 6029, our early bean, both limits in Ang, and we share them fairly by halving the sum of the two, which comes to 33.0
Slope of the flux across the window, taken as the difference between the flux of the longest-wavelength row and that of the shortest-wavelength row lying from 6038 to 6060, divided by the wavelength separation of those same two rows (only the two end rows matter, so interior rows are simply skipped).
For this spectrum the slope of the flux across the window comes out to 0.0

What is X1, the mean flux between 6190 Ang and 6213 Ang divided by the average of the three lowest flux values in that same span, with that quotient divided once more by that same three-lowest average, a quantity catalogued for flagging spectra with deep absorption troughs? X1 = 0.0441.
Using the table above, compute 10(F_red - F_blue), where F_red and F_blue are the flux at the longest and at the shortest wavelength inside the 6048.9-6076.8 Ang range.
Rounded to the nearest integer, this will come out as -60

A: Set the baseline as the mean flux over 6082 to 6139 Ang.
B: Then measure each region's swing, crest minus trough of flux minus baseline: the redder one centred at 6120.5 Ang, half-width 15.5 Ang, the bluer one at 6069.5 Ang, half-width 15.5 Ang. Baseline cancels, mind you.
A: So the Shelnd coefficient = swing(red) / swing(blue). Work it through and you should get 1.0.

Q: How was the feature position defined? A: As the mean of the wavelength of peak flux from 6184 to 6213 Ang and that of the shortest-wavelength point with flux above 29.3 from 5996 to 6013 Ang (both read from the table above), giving 6102.9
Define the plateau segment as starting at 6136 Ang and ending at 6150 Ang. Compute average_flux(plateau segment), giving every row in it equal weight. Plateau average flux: 30.2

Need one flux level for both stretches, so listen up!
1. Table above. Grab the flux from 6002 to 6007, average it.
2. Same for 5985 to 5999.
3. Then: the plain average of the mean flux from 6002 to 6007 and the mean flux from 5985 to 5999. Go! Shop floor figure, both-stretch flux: 31.2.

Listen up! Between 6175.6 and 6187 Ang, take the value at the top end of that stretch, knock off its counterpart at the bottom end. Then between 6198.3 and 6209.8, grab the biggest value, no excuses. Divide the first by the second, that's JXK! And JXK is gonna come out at 0.22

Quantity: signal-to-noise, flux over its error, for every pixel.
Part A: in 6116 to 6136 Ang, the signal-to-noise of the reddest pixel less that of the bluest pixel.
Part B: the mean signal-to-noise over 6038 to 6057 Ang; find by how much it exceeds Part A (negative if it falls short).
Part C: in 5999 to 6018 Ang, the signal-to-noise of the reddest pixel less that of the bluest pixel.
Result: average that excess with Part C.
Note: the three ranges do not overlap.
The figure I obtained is 4.9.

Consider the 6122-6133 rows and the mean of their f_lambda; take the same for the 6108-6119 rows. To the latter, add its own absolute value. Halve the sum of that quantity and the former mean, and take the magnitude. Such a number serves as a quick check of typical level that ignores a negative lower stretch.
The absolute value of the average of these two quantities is 45.2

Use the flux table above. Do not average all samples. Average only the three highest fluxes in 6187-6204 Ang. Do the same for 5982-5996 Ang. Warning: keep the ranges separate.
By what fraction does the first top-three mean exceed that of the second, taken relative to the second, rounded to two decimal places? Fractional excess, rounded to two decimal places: -0.18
